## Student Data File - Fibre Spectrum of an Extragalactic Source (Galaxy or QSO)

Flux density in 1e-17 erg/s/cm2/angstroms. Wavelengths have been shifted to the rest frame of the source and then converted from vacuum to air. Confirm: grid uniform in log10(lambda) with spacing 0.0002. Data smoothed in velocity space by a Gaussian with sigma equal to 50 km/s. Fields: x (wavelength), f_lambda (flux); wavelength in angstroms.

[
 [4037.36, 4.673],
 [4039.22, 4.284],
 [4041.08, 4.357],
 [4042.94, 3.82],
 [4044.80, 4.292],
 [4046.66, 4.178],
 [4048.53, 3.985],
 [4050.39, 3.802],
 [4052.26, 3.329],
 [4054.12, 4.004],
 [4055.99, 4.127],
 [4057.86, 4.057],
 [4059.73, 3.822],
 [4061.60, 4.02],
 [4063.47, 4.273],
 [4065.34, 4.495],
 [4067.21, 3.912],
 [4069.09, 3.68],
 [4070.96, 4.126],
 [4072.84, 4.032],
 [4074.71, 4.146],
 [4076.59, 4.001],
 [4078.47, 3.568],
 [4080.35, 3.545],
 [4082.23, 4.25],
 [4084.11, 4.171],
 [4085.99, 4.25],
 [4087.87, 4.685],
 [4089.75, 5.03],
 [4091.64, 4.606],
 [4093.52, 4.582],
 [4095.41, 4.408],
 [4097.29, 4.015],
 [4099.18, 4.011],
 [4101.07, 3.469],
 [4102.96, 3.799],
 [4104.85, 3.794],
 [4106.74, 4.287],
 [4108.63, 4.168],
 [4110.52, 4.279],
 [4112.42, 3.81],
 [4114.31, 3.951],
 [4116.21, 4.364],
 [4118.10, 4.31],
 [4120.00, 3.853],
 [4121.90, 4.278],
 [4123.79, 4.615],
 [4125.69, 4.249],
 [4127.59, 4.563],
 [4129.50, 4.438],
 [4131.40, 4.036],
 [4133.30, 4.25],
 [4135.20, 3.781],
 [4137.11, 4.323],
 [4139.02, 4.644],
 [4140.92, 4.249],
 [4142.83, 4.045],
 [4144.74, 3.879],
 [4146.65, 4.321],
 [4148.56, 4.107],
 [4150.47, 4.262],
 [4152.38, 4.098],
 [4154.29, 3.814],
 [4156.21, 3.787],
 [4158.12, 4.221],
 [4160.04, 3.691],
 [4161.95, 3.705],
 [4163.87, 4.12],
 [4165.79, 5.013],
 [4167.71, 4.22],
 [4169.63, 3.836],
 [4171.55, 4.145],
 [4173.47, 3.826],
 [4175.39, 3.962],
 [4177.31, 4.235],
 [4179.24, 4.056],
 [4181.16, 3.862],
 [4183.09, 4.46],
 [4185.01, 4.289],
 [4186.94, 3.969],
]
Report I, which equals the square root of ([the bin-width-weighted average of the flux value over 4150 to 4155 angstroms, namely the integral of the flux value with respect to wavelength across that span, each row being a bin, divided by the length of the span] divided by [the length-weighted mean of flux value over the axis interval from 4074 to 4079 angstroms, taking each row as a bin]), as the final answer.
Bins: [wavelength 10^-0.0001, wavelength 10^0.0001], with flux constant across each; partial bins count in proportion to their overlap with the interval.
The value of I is 1.02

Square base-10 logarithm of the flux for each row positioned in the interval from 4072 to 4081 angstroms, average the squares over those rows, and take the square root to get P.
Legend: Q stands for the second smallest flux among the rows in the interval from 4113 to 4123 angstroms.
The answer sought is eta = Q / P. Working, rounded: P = 0.586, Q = 3.951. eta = 6.7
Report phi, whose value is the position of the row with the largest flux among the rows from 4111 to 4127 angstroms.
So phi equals 4123.79 angstroms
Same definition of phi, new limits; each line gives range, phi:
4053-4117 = 4089.75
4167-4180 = 4177.31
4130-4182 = 4165.79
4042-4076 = 4065.34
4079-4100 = 4089.75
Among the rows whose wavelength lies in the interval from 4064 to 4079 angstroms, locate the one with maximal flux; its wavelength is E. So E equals 4065.34 angstroms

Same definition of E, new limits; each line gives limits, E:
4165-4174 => 4165.79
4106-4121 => 4116.21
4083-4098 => 4089.75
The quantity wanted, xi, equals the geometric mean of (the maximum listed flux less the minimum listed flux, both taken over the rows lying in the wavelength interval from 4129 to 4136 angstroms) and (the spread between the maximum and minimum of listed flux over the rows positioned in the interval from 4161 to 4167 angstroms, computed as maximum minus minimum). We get 0.9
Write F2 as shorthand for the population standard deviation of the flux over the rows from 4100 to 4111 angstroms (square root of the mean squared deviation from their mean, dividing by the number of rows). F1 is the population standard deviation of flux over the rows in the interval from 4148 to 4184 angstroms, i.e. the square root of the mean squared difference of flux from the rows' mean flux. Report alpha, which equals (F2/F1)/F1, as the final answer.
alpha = 3.3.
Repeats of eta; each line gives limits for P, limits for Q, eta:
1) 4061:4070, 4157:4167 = 6.1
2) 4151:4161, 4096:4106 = 6.4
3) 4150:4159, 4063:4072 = 6.5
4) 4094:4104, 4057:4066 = 6.8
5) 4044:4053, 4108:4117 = 6.7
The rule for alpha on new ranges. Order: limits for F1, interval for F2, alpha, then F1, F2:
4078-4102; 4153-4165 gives 1.0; 0.46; 0.21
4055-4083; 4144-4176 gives 4.8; 0.25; 0.31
